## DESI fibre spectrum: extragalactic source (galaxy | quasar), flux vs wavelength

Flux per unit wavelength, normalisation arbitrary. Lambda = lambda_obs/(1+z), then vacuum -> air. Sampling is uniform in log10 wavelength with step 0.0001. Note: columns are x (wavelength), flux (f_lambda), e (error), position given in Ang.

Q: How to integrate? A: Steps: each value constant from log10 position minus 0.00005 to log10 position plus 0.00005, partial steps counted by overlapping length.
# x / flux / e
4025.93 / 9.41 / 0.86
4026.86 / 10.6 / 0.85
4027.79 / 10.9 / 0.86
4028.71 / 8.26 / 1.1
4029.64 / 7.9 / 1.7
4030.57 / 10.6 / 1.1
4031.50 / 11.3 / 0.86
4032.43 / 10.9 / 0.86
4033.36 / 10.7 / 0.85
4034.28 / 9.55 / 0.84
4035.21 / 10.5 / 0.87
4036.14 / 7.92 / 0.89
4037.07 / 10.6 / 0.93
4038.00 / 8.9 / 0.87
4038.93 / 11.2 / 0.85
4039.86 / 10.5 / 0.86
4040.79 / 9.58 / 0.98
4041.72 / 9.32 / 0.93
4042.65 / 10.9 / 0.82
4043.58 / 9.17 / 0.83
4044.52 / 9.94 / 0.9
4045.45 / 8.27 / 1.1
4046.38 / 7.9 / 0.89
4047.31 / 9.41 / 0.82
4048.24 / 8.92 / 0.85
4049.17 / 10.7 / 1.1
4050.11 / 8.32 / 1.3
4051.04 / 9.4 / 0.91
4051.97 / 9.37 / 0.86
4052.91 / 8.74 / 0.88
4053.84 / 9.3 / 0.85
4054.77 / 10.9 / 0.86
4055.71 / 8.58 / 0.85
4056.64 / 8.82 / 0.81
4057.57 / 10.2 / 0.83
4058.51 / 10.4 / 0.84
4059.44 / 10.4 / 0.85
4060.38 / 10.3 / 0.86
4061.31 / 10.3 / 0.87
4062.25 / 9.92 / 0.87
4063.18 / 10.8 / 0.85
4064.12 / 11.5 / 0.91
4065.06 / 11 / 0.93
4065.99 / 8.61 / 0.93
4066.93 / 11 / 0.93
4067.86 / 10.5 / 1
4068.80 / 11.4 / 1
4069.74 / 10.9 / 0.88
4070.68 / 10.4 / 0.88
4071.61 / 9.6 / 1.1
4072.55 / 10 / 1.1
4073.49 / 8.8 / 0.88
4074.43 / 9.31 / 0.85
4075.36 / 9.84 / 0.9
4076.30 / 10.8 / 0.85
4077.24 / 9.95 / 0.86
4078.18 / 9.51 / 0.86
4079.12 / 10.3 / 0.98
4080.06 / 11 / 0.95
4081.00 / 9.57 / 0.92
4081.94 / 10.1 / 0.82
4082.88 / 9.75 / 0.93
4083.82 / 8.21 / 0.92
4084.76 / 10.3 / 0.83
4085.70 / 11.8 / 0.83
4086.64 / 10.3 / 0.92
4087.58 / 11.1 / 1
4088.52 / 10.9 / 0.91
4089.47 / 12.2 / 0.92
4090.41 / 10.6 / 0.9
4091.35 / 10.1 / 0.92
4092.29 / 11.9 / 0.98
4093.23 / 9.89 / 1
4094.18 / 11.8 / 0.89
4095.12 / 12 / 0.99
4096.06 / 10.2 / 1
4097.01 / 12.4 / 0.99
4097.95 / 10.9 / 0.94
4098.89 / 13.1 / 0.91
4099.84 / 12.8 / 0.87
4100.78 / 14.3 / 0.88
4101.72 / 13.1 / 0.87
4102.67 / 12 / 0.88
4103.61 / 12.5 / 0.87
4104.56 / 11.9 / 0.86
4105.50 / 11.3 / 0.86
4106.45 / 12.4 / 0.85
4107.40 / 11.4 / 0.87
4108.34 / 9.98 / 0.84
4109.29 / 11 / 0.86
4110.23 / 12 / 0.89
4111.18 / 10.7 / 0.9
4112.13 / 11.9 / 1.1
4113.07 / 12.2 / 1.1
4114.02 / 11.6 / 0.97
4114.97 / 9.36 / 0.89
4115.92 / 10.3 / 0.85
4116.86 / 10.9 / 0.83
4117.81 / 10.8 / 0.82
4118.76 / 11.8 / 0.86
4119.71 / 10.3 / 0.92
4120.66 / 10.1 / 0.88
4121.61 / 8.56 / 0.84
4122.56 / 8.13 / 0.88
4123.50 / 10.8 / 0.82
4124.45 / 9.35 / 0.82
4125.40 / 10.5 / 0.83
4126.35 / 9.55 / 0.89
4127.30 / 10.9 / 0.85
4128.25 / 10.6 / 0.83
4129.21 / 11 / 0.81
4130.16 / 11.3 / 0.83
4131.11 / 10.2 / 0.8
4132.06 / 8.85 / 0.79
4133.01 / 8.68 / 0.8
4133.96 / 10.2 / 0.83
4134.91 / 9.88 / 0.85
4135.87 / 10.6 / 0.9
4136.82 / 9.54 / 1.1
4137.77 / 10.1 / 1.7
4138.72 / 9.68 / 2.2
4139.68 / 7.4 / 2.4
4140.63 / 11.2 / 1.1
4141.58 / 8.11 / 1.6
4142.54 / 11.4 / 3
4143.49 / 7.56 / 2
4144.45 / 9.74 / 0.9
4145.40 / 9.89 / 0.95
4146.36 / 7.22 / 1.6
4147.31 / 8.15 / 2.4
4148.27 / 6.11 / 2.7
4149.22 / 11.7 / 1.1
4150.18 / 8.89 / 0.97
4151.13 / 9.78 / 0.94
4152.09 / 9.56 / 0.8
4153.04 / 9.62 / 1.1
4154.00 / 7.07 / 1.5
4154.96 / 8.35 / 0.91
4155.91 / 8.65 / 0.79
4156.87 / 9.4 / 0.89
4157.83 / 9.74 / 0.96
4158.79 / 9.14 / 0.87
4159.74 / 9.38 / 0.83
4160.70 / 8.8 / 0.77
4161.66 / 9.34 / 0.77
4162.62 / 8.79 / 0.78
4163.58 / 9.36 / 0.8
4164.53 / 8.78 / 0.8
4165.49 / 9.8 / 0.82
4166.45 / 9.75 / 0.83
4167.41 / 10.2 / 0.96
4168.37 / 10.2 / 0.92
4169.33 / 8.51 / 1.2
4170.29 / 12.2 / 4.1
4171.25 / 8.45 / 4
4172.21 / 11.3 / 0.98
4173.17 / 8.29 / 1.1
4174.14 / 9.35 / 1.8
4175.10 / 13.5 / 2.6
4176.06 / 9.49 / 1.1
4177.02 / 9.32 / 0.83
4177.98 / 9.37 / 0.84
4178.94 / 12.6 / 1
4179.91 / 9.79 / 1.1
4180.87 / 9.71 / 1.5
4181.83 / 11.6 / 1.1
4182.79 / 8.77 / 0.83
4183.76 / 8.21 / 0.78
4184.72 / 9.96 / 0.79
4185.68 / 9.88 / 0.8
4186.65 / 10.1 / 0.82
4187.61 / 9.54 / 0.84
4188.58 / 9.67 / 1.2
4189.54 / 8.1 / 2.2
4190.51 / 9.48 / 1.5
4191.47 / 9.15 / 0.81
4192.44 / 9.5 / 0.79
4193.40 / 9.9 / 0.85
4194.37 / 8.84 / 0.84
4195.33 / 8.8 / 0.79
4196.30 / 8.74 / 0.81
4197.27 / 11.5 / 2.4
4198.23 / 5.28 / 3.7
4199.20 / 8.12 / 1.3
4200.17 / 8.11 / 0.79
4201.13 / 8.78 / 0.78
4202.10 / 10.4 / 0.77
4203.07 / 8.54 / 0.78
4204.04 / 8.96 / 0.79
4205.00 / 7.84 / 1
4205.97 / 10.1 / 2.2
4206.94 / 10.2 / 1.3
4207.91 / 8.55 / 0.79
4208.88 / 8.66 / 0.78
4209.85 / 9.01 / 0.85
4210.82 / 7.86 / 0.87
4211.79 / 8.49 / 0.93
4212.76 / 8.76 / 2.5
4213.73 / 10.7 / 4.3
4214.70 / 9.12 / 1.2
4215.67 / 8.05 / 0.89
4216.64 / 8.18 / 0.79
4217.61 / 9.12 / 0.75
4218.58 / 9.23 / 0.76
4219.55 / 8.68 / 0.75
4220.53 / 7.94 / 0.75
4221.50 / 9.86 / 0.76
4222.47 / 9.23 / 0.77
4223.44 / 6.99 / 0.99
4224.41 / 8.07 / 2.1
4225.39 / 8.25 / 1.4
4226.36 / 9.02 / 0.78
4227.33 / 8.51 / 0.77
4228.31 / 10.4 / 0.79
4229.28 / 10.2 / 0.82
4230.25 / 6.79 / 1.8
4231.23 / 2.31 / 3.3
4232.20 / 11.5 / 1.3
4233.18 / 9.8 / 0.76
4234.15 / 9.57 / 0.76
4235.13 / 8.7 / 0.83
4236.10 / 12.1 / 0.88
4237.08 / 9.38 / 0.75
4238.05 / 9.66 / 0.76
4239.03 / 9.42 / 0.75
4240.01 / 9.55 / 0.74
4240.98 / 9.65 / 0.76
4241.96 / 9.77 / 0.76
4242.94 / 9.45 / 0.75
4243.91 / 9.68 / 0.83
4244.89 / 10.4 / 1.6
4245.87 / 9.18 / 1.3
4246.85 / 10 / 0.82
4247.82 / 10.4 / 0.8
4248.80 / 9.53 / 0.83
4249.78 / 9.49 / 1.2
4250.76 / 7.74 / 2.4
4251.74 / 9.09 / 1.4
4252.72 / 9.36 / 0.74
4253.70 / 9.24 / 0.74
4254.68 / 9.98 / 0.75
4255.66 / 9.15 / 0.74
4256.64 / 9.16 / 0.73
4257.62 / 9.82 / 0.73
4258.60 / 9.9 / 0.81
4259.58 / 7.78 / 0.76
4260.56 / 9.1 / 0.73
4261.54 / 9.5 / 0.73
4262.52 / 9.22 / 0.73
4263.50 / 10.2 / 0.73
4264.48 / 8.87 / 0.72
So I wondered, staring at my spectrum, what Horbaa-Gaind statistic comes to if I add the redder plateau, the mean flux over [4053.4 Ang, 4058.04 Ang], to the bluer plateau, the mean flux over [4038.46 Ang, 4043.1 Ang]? 19.9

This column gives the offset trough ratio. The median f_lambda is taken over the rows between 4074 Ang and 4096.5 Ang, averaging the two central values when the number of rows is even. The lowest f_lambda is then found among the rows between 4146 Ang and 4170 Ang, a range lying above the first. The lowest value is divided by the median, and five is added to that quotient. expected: 5.59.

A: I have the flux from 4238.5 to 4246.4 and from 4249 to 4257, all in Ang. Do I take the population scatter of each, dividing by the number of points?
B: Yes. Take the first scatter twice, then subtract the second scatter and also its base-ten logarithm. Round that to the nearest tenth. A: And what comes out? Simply 0.3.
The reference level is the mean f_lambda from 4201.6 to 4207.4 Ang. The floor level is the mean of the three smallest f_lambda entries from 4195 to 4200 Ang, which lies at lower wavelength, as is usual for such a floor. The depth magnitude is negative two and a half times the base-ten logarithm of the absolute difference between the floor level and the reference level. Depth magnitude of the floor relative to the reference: -0.7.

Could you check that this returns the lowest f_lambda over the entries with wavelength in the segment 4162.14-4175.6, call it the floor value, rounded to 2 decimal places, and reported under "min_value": 8.29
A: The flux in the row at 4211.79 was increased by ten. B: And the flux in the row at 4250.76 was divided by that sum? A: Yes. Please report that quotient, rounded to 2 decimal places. 0.42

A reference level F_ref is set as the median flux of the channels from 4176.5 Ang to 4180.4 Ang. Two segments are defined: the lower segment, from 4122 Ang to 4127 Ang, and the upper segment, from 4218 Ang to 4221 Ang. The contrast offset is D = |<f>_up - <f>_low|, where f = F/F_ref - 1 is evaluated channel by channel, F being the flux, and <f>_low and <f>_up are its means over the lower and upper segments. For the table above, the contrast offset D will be 0.110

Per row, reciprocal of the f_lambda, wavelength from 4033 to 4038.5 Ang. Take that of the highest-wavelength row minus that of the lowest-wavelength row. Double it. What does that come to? 0.038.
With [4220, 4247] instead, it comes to -0.052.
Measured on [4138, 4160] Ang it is 0.007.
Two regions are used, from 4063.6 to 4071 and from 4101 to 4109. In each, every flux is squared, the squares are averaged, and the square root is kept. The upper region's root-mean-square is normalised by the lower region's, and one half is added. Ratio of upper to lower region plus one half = 1.61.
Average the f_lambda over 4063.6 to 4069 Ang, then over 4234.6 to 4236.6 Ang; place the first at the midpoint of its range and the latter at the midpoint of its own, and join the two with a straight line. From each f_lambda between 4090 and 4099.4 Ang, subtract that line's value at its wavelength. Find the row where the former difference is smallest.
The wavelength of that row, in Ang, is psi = 4093.23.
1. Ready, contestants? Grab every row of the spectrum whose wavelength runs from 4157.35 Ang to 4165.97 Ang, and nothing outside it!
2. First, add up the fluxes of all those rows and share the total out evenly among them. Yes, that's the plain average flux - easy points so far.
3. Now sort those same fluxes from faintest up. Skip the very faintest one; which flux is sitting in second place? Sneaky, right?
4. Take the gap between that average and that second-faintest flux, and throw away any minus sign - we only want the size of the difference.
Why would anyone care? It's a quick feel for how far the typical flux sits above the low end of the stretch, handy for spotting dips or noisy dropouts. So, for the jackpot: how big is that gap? 0.45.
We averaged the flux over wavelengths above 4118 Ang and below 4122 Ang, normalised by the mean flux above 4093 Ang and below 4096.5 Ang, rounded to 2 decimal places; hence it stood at 0.93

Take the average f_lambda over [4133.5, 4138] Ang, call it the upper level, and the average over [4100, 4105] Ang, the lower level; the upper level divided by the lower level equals 0.79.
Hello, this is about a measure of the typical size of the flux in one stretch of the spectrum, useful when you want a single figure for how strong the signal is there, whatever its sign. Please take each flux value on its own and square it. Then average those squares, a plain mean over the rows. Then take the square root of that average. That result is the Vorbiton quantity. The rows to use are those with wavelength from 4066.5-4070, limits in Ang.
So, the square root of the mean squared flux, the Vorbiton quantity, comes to 11.0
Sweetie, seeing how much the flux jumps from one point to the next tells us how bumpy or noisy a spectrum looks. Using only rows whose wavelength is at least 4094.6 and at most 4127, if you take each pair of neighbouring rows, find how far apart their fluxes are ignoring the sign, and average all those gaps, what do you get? 1.13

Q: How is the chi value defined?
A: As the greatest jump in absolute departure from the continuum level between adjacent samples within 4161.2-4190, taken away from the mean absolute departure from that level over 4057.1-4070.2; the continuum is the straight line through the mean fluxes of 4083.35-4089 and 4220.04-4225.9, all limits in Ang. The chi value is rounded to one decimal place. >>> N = -3.6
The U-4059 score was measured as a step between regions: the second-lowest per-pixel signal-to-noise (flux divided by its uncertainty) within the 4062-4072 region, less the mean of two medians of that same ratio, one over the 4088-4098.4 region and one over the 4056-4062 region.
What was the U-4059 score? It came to -3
